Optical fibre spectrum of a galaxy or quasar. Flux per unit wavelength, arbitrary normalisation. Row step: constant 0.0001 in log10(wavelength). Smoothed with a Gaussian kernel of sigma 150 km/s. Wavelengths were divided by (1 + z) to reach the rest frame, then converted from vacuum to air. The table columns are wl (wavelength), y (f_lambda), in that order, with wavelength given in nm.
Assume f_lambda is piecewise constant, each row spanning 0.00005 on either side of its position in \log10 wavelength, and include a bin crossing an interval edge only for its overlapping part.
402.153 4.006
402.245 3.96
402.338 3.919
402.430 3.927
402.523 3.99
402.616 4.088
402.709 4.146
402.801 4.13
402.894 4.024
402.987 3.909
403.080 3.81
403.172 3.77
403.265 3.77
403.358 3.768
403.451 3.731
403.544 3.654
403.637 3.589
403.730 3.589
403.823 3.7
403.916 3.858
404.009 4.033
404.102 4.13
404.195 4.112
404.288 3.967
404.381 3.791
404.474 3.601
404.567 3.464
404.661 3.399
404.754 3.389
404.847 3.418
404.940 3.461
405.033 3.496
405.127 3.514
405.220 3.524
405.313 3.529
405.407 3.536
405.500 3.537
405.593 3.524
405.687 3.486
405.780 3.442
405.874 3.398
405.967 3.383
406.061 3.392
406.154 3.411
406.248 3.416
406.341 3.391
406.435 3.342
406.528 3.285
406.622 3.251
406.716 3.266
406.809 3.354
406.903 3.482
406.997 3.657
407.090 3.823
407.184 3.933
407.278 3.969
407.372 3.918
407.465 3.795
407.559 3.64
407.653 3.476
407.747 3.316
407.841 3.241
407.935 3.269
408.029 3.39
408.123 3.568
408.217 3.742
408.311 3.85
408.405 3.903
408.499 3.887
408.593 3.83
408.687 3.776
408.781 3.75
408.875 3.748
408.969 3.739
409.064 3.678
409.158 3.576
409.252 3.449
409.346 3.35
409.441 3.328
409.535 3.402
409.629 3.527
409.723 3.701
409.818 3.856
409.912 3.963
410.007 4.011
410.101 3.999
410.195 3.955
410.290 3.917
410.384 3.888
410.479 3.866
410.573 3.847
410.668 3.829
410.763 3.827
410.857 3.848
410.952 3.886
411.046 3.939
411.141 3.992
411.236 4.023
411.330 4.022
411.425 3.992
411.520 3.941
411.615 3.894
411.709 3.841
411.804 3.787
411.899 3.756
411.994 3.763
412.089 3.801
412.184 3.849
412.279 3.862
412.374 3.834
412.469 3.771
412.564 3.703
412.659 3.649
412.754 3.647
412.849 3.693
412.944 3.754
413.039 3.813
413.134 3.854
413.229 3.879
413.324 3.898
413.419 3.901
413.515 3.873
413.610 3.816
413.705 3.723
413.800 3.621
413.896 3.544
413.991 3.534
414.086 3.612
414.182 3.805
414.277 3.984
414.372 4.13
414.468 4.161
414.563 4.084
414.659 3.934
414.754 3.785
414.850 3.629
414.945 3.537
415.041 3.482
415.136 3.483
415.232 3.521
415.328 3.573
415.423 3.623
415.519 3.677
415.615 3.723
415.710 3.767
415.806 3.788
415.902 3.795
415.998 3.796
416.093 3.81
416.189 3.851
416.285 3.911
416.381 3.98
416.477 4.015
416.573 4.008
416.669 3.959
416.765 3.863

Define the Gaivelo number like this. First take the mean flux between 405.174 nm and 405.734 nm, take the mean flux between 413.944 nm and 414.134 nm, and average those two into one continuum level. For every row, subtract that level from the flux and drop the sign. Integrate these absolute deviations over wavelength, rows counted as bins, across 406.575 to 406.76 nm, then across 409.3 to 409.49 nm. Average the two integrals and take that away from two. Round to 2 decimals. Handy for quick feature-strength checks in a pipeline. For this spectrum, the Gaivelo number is 1.95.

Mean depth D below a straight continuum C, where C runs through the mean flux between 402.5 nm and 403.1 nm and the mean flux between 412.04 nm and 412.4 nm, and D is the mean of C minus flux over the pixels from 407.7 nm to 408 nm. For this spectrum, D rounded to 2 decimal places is 0.64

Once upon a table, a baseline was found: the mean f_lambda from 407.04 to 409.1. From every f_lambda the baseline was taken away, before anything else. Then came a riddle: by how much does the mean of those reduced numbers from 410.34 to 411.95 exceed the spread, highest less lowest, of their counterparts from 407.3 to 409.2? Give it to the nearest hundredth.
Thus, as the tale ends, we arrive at -0.48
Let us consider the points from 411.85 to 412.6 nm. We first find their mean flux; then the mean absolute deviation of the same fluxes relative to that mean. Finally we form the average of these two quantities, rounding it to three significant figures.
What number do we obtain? 1.92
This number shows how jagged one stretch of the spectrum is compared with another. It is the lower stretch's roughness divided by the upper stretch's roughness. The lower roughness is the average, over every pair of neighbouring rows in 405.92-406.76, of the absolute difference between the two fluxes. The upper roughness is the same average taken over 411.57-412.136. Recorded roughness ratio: 0.73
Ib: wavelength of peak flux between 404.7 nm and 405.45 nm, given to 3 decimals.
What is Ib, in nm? 405.407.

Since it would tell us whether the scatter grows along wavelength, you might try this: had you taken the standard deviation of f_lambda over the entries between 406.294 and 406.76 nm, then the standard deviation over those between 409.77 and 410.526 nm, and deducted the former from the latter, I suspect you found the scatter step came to 0.00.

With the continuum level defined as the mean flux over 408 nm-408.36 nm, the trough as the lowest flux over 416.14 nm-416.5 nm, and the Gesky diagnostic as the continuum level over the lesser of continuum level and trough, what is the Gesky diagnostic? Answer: 1.00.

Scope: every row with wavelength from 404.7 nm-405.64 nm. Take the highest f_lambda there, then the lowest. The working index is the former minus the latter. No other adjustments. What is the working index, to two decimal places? 0.15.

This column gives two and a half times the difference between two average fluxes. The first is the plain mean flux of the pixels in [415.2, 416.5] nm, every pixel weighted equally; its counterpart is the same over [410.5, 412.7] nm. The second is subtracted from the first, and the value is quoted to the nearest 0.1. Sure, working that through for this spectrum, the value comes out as -0.2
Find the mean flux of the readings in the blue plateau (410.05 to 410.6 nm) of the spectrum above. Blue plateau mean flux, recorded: 3.9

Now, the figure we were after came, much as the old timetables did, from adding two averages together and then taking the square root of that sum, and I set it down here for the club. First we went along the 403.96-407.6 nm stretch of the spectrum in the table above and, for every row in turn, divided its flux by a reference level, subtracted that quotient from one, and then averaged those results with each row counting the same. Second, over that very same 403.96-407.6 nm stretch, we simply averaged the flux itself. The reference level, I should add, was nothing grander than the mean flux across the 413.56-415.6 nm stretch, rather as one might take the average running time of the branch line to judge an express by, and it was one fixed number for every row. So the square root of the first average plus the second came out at 1.902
